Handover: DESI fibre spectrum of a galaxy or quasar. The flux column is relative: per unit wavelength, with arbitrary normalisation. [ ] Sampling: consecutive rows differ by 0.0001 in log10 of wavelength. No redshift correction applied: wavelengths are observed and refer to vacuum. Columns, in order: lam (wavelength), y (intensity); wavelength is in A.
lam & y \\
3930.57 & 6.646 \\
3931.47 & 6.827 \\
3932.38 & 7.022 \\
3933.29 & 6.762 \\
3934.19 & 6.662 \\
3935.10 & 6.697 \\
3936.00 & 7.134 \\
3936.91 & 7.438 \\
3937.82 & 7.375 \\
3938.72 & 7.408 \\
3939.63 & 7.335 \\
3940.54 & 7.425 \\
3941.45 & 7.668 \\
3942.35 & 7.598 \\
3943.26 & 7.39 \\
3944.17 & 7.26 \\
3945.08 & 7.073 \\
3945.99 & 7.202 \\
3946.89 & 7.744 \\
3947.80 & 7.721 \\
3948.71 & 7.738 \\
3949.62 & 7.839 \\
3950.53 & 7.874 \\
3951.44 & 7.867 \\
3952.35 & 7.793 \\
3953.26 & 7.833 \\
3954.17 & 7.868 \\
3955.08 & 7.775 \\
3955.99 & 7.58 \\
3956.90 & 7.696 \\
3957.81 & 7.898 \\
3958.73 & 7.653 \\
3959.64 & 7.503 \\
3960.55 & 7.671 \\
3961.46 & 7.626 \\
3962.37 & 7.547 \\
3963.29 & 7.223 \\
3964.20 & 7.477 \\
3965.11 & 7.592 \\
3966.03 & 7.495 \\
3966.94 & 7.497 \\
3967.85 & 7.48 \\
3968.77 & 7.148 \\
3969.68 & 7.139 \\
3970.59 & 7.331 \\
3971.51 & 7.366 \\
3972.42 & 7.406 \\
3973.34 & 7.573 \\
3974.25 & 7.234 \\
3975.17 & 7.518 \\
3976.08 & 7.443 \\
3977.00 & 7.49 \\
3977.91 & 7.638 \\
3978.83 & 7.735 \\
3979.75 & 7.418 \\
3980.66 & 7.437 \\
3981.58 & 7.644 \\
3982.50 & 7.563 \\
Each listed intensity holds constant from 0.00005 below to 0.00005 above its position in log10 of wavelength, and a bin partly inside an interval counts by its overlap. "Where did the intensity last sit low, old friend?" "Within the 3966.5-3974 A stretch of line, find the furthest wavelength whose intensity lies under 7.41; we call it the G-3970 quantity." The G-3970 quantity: 3972.42 A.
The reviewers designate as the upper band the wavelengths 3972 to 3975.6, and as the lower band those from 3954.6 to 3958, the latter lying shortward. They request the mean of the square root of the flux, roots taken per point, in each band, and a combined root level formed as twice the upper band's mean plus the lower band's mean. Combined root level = 8.23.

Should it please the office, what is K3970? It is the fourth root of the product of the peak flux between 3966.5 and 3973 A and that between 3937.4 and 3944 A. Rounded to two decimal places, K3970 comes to 2.75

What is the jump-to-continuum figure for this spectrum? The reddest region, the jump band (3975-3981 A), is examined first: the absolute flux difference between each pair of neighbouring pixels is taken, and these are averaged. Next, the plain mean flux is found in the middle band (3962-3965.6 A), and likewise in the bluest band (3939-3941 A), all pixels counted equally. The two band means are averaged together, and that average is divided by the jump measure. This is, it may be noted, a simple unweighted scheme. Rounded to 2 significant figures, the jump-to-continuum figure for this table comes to 63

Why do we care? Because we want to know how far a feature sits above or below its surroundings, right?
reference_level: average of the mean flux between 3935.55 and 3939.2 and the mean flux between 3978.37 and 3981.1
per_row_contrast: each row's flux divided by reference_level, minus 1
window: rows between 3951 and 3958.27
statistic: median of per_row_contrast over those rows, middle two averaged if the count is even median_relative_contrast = 0.051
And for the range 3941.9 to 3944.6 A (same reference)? -0.006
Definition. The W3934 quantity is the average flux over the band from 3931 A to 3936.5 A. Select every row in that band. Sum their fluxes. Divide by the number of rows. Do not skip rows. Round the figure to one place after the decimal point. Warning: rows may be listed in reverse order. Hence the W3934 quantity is 6.9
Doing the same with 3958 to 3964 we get 7.5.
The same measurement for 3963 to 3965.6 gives 7.4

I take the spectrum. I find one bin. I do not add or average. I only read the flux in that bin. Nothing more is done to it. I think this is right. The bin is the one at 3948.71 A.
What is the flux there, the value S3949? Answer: 7.738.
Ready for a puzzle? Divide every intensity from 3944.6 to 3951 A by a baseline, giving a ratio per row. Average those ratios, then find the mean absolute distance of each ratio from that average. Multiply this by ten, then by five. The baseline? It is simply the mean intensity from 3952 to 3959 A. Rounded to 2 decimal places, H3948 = 1.70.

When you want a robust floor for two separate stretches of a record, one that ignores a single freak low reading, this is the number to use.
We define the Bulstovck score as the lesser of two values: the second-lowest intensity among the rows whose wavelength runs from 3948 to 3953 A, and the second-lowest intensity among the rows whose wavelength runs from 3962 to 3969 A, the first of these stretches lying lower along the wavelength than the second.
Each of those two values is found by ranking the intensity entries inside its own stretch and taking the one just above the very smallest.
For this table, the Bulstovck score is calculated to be 7.22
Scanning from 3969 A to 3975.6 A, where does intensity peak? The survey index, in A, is 3973.34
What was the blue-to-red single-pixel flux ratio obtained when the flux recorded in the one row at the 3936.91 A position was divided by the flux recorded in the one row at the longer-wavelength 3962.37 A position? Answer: 0.986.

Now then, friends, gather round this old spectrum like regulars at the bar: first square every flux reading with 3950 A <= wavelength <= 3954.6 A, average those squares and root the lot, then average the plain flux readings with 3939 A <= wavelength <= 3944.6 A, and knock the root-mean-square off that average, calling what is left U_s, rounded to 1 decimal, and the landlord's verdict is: -0.4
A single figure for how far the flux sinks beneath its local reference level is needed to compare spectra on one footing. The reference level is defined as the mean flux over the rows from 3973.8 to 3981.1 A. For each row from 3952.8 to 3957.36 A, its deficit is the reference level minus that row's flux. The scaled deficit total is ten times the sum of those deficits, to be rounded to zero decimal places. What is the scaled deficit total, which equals -13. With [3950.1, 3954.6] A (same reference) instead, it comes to -18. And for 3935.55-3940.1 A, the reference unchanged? 8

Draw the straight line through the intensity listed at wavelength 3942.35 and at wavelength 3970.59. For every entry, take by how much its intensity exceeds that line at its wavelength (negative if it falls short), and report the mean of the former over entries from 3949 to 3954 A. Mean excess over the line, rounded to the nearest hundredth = 0.33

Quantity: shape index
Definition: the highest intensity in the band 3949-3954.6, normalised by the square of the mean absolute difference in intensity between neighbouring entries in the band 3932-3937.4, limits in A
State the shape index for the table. 153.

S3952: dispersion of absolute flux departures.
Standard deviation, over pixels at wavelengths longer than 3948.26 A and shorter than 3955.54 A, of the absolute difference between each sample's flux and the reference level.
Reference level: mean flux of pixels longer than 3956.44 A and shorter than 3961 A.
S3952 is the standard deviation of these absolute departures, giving 0.05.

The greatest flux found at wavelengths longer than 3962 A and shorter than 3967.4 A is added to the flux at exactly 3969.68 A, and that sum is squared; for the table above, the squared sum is 217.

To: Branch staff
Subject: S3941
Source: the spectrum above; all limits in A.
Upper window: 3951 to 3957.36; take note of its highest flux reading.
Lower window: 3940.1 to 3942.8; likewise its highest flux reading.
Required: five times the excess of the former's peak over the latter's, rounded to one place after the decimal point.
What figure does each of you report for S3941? 1.0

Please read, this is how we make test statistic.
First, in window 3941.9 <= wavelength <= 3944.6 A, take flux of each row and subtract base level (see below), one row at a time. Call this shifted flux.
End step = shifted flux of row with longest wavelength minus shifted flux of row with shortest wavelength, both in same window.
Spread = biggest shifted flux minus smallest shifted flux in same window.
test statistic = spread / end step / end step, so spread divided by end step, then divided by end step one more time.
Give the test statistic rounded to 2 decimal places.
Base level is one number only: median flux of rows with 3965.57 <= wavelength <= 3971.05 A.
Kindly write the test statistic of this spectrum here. 2.96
